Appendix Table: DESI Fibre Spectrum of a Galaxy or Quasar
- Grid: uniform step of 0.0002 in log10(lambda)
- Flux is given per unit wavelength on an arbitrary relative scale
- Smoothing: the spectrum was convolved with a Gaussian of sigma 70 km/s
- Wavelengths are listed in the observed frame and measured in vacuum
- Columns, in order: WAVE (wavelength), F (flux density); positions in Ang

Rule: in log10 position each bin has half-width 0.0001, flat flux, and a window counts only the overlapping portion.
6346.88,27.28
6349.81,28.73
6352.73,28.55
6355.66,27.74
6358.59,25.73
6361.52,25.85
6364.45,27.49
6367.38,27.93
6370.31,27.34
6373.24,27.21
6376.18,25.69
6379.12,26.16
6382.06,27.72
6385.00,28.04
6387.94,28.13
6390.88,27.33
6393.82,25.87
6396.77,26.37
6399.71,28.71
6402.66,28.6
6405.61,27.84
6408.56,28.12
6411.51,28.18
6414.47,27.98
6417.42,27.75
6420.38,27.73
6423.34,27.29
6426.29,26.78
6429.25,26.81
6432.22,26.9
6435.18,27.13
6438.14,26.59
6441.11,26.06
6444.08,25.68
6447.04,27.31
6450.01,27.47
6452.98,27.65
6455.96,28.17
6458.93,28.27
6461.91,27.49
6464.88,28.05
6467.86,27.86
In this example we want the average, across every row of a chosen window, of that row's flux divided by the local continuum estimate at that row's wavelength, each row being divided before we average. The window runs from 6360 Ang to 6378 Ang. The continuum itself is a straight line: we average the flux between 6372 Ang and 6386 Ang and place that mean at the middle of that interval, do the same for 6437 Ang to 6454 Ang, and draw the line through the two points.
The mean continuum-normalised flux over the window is 1.00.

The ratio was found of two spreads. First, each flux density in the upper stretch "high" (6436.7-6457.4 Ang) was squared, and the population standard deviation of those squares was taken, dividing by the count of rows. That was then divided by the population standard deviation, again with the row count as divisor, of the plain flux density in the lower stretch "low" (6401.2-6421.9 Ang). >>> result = 159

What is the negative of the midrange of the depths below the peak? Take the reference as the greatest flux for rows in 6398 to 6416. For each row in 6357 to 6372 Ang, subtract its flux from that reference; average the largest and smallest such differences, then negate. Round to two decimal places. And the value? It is -1.88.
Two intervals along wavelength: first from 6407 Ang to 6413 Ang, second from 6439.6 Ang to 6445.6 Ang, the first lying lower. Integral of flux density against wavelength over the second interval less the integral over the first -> -13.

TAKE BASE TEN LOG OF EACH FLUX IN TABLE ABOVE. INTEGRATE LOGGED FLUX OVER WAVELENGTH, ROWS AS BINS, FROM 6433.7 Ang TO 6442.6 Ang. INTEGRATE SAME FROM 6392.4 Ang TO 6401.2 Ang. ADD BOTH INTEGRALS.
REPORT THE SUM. 25.3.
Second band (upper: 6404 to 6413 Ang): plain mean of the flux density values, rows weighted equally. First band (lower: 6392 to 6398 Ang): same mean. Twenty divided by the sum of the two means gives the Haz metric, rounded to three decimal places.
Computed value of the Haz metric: 0.369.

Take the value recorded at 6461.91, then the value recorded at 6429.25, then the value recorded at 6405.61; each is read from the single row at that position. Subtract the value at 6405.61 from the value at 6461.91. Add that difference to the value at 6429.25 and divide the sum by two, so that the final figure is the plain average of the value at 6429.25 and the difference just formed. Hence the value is 13.2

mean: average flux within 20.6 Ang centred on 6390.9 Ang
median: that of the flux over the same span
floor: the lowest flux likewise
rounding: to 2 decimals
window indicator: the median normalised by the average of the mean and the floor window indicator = 1.04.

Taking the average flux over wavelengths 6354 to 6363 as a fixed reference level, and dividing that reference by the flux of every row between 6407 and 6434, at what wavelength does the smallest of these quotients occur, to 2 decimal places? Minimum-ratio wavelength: 6411.51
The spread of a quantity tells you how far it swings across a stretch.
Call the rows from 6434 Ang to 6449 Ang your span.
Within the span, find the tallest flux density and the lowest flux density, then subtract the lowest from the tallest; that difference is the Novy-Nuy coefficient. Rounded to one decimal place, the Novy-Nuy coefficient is 1.6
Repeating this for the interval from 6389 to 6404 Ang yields 2.8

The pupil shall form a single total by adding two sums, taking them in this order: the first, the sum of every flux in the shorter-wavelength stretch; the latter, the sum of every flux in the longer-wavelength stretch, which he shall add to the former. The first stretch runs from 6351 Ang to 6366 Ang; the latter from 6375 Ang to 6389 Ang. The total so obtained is 271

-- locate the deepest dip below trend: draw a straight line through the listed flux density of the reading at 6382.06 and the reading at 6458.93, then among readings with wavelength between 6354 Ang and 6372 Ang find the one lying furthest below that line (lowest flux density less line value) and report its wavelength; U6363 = 6358.59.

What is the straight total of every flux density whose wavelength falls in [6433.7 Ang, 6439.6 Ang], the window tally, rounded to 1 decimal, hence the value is 53.7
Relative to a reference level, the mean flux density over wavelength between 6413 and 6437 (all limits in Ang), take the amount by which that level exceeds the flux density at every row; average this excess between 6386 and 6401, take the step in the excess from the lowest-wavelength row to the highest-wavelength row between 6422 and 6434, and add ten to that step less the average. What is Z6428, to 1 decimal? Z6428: 10.4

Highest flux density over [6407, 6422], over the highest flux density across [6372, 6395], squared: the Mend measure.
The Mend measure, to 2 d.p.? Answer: 1.00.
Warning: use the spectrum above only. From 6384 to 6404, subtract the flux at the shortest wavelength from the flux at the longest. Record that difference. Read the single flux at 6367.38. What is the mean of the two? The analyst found 14.2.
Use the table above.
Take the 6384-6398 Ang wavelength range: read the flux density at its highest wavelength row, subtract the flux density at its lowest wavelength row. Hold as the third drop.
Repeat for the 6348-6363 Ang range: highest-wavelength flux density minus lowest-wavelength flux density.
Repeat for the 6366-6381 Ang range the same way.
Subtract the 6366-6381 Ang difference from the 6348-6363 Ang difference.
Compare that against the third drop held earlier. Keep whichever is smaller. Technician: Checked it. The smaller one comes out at -1.7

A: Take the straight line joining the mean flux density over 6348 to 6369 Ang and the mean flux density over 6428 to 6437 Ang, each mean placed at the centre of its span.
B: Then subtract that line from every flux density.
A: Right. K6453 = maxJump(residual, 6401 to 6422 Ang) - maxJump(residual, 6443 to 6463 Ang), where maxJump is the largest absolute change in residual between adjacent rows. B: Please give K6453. -0.91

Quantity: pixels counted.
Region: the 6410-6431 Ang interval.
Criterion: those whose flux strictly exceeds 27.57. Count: 4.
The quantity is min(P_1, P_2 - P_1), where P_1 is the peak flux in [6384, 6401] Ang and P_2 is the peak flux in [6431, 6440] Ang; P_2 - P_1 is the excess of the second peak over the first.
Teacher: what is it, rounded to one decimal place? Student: -1.6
